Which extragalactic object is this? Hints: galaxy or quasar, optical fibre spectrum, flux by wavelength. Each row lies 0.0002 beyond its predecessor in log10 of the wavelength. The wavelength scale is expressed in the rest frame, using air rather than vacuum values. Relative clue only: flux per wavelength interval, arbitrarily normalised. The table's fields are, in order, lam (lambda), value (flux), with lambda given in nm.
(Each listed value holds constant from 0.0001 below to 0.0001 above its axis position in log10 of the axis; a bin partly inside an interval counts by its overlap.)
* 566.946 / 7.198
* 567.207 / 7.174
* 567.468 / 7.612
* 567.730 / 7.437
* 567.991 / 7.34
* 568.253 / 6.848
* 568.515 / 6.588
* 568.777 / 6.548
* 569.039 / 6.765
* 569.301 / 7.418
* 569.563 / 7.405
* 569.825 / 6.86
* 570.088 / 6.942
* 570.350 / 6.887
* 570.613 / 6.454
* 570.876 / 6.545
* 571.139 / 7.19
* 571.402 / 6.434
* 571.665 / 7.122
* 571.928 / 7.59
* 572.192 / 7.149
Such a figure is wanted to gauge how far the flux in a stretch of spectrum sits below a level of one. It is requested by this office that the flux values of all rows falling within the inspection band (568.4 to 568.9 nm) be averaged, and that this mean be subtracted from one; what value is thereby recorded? -5.57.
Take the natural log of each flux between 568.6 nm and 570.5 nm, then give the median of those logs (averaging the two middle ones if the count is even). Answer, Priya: 1.93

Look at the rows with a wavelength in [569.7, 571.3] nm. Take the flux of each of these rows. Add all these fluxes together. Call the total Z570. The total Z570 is 41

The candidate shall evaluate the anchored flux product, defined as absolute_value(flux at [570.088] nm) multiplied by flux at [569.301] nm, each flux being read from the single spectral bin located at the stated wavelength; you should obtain 51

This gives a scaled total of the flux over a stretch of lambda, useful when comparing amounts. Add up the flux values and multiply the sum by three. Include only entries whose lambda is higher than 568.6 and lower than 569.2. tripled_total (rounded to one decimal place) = 39.9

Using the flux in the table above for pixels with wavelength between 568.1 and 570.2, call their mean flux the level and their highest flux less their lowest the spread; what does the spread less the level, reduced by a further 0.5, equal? -6.55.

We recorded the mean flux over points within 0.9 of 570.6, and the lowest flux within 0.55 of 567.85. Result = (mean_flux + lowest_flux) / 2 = 6.8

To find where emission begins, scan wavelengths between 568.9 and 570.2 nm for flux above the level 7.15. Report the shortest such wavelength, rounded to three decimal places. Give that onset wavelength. 569.301 nm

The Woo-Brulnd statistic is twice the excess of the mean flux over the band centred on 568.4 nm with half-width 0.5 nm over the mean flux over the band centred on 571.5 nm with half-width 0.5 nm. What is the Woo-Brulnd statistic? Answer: -0.5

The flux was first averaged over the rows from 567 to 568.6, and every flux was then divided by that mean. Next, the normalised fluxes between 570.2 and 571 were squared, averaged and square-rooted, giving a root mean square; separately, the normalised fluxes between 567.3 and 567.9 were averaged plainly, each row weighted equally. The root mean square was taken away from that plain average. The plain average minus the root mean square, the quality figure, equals 0.12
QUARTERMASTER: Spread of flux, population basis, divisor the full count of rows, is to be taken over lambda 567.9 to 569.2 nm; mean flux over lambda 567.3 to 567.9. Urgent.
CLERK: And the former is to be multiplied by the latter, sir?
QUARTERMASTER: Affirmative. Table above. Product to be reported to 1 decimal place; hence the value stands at 2.1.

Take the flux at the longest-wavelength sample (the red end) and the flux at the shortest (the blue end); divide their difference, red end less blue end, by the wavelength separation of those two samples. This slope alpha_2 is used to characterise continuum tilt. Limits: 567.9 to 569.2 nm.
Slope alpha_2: -0.55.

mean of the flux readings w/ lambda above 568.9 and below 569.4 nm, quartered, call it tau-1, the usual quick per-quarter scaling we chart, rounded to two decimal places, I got 1.77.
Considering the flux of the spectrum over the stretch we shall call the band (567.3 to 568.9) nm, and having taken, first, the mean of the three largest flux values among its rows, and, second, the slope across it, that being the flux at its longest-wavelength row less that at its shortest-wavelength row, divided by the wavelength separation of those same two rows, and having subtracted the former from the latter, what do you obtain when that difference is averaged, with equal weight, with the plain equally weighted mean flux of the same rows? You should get -0.61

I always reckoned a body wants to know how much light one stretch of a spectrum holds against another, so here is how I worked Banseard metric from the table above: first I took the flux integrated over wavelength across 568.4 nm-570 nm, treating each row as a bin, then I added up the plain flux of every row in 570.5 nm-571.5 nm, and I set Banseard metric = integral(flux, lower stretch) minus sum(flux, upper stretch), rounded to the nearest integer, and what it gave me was -16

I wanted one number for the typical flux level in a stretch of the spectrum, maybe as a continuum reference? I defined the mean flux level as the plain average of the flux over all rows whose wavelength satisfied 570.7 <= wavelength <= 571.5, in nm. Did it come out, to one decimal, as 6.7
